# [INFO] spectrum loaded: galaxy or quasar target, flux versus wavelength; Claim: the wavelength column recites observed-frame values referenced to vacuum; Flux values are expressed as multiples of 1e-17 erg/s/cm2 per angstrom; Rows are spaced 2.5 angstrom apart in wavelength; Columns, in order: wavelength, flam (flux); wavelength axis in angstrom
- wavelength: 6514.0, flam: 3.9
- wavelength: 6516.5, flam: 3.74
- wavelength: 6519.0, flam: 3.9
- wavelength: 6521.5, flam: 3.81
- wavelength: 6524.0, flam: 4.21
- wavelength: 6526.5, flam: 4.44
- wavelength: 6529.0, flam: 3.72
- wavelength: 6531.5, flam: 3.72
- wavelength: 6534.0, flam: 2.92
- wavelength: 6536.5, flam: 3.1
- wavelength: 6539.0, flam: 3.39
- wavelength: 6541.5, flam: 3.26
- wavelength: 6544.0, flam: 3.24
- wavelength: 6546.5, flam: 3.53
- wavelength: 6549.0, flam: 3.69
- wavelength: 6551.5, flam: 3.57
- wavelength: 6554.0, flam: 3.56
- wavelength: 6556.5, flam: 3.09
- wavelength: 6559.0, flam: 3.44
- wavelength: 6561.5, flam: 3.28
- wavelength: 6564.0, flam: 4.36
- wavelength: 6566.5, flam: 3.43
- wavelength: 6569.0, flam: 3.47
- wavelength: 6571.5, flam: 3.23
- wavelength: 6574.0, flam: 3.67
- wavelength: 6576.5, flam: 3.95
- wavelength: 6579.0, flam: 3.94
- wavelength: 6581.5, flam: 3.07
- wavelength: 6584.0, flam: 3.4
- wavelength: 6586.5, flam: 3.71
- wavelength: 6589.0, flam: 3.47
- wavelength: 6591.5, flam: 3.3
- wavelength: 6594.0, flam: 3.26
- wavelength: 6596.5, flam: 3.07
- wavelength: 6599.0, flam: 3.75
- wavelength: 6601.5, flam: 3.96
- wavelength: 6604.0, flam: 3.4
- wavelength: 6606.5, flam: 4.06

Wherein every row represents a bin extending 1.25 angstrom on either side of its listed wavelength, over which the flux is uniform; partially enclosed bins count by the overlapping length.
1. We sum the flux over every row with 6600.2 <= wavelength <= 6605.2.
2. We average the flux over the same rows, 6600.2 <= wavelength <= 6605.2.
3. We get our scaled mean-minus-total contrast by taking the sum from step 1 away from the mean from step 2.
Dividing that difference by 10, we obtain -0.37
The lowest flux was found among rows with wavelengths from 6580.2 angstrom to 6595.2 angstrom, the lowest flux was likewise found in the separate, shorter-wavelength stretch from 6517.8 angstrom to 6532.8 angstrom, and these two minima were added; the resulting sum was 6.8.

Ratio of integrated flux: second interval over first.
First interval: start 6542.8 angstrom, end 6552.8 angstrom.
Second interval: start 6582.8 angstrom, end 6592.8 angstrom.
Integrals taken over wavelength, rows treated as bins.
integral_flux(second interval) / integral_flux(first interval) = 0.99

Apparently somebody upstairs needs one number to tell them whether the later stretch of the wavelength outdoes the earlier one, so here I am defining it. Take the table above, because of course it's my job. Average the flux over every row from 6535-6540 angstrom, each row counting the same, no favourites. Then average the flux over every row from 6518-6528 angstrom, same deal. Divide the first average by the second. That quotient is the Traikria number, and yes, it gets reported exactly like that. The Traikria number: 0.79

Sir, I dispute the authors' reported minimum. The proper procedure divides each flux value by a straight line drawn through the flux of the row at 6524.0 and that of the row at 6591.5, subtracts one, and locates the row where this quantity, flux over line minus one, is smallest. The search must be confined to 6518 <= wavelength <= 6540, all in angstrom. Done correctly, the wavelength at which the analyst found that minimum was 6534.0 angstrom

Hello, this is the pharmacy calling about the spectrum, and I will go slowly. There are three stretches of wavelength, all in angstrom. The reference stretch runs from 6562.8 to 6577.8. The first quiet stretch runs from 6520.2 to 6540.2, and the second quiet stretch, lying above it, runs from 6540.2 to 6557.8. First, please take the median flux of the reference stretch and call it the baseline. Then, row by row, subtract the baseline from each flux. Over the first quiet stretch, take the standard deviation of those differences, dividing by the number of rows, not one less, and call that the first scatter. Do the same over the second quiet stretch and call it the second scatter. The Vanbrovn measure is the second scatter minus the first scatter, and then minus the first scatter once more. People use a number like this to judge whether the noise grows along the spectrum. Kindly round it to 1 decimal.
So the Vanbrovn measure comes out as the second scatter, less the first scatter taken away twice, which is -0.8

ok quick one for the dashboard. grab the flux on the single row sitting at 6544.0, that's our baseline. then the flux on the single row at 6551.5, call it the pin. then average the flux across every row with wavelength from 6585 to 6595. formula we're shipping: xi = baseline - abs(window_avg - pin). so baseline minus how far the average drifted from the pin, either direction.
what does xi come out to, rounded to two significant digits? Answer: 3.1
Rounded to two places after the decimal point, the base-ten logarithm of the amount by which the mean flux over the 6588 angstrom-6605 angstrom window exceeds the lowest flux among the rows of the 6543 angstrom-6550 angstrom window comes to -0.66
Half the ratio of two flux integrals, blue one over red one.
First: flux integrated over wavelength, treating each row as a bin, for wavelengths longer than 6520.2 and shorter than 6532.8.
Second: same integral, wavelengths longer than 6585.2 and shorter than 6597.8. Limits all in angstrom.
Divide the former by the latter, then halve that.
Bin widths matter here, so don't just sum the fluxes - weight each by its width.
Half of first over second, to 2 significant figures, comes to 0.59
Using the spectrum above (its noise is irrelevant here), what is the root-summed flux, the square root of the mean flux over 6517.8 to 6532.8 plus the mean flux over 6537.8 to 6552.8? 2.72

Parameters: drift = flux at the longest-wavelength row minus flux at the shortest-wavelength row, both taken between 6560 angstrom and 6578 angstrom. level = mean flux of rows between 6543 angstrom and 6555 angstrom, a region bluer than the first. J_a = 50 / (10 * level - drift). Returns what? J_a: 1.45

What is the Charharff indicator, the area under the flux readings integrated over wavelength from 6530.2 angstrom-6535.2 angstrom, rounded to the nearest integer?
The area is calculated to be 17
